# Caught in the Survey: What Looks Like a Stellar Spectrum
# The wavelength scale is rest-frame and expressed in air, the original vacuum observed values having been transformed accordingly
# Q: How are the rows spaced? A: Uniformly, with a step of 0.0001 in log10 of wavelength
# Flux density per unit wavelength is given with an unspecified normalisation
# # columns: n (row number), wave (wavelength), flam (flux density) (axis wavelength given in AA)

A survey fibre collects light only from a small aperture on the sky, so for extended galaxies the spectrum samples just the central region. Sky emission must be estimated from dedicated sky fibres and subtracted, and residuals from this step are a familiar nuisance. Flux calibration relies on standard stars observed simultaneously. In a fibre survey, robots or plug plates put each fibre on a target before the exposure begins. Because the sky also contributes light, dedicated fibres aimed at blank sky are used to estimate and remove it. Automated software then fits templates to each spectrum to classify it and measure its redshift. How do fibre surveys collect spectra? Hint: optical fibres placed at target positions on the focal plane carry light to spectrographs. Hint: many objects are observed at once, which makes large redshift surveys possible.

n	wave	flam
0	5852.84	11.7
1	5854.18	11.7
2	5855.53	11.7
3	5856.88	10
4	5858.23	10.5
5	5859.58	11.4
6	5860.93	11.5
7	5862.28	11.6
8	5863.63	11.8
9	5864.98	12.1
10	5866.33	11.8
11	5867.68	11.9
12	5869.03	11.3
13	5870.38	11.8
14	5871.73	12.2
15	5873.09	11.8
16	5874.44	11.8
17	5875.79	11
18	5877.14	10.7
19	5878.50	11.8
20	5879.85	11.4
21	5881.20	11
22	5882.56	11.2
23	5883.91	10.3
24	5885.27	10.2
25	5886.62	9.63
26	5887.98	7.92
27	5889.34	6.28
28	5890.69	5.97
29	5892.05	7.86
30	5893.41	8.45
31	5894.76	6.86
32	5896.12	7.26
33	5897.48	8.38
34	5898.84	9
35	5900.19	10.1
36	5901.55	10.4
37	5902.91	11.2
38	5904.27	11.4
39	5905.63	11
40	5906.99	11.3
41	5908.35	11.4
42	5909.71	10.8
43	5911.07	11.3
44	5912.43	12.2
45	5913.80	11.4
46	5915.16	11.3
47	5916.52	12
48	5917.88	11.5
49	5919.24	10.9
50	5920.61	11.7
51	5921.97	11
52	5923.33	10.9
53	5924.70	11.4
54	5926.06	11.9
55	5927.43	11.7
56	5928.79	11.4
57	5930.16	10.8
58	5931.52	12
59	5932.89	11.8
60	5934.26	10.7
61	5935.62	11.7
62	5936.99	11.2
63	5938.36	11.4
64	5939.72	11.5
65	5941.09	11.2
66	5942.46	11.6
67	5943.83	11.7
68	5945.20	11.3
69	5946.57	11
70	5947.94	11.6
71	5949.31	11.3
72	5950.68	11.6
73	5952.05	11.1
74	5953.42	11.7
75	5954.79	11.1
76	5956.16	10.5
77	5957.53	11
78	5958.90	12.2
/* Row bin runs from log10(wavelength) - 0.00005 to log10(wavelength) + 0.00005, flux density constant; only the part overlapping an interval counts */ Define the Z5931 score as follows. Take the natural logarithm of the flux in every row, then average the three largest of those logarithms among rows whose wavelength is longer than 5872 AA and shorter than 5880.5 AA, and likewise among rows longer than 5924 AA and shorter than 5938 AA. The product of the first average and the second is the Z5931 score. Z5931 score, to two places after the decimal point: 6.11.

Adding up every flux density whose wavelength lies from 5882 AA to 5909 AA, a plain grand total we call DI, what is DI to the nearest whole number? 186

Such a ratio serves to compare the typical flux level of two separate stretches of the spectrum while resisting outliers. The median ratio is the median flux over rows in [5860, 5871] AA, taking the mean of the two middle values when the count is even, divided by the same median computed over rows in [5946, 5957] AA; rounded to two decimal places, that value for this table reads 1.05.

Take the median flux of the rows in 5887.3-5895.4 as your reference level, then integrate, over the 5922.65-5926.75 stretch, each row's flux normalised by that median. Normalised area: 6.34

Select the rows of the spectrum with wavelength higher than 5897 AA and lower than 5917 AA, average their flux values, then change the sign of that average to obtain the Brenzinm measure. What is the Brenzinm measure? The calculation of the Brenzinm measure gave -10.9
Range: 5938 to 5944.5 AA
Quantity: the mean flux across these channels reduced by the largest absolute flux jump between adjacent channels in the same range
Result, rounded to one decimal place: 11.1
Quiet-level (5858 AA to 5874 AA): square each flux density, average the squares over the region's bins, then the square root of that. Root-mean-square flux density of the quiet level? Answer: 11.6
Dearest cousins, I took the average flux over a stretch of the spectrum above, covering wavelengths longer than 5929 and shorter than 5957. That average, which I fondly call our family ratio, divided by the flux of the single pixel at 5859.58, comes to 0.99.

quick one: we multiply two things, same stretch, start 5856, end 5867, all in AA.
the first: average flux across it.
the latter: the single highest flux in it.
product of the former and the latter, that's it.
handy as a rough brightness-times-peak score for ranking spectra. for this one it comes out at 137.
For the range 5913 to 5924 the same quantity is 136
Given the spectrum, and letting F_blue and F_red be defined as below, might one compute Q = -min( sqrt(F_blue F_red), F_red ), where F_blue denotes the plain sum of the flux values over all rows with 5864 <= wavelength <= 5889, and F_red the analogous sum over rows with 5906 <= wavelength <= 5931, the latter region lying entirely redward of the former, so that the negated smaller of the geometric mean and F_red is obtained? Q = -202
